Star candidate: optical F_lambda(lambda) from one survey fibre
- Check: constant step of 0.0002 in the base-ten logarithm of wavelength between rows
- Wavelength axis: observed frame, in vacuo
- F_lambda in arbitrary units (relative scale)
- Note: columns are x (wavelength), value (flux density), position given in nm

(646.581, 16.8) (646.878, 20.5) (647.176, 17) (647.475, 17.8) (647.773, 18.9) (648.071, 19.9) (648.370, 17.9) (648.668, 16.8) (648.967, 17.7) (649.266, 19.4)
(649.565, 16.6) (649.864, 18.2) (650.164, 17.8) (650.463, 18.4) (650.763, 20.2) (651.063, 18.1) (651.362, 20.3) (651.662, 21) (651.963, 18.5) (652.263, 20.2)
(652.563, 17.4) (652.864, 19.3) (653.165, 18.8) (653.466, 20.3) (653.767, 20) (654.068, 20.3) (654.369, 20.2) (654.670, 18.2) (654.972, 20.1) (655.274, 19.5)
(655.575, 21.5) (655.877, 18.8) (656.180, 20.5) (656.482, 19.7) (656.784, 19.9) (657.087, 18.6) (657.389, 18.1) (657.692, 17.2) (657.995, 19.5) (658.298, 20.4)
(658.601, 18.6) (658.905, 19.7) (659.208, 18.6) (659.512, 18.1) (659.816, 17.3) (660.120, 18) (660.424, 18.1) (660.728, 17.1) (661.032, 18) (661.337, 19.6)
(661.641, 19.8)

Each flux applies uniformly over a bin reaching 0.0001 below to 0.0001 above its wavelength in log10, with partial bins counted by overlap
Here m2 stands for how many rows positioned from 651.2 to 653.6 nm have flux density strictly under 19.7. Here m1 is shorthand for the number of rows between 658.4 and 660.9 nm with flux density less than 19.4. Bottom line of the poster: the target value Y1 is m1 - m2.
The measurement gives 3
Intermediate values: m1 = 7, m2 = 4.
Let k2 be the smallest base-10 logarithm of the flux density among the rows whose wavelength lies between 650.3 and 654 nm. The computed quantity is 1.24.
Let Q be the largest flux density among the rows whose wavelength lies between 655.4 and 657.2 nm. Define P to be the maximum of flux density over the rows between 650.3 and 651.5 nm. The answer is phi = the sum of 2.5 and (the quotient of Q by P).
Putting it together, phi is 3.56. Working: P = 20.3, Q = 21.5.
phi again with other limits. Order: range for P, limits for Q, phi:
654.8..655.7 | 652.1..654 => 3.44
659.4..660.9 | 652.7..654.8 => 3.62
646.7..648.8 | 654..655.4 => 3.49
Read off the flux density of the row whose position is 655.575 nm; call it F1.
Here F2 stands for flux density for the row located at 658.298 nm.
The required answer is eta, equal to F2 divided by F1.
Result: 0.95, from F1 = 21.5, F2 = 20.4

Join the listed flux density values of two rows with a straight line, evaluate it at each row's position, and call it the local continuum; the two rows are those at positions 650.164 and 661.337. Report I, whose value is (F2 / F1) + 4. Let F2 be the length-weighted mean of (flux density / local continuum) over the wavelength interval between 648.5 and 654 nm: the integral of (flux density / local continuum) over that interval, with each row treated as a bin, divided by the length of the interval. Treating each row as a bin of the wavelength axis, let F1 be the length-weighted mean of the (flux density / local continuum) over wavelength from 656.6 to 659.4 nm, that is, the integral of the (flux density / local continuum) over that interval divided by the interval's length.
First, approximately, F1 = 0.99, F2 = 1.05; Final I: 5.05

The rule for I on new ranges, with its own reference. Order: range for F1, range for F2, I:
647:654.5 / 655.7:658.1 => 4.96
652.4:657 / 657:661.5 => 4.91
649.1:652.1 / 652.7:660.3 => 4.97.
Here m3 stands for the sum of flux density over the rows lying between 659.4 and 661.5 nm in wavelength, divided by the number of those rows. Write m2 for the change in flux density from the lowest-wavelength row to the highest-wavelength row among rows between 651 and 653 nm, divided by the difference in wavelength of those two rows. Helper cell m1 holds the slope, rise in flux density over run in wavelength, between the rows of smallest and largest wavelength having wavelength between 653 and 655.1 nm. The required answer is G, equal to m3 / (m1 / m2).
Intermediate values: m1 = 0.7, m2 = 0.7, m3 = 18.0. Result 17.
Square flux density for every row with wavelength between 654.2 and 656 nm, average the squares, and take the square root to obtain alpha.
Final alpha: 19.7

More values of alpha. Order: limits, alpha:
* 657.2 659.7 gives 18.8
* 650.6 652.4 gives 19.7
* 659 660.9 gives 17.9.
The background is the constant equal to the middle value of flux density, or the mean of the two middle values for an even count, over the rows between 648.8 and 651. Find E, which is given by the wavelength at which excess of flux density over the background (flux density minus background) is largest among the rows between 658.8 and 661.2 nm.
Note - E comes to 658.905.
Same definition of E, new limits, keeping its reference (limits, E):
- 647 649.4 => 648.071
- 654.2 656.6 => 655.575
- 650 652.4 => 651.662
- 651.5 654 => 651.662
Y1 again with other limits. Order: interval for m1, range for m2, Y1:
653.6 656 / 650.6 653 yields -2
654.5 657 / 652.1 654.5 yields -1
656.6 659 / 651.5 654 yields 0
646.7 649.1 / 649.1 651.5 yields 0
